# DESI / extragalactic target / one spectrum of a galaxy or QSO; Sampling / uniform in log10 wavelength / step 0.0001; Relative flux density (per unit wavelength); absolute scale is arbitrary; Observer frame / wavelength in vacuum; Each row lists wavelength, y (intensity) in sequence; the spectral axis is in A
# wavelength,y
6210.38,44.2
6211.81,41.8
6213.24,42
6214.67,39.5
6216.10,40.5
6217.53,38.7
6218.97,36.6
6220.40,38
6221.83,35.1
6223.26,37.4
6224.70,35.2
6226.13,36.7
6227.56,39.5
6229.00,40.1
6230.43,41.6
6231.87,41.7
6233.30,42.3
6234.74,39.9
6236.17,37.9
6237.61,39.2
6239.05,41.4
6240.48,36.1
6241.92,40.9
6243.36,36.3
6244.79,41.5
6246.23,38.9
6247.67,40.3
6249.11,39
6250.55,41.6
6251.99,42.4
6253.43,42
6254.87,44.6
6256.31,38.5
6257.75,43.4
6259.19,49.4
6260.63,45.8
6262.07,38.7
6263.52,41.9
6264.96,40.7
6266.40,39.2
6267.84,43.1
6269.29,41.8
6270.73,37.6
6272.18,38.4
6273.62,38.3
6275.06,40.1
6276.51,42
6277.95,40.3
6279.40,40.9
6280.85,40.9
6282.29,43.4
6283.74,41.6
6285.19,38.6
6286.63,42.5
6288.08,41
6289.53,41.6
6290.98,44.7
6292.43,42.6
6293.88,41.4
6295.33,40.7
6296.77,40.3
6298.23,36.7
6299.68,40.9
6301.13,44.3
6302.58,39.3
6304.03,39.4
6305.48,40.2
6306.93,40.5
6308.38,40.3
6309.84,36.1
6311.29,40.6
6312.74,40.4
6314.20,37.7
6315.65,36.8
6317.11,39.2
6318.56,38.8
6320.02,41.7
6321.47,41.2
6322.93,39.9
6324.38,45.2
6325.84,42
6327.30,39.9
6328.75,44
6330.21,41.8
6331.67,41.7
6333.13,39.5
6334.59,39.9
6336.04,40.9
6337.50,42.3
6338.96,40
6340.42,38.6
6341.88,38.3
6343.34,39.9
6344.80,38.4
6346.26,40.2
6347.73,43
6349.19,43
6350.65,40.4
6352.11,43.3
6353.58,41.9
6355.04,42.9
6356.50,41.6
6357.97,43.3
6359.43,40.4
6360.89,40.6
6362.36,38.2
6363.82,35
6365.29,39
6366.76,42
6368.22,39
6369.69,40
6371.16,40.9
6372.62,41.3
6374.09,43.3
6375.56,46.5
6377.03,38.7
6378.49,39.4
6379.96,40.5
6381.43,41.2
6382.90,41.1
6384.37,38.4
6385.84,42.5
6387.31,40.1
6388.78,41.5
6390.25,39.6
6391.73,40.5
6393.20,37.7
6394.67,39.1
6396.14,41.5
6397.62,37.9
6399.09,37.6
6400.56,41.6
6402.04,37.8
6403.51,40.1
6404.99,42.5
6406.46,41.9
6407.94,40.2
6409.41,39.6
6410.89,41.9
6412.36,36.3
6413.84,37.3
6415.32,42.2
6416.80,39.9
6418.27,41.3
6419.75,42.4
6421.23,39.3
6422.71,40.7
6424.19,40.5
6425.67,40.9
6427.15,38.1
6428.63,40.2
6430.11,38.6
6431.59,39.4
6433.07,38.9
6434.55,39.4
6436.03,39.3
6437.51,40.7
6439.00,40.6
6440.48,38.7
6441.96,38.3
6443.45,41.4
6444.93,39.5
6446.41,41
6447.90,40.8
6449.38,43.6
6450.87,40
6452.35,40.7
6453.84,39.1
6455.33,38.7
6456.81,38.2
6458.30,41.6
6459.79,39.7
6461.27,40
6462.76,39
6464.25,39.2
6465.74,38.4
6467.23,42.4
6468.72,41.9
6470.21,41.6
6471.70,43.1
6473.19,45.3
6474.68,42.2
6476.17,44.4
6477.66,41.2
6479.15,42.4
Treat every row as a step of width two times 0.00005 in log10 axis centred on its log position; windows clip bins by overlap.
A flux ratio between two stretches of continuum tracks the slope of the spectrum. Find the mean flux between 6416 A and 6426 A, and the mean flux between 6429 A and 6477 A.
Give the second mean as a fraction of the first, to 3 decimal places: 0.995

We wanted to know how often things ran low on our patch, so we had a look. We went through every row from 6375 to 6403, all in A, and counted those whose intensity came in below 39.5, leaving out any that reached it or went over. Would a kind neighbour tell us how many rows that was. 8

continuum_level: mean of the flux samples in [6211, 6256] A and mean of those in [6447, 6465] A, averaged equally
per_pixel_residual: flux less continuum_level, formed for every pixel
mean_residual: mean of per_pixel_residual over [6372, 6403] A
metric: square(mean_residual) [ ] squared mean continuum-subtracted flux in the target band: 0.3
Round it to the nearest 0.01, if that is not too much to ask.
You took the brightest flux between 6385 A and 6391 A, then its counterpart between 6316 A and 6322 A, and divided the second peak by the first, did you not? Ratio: 0.98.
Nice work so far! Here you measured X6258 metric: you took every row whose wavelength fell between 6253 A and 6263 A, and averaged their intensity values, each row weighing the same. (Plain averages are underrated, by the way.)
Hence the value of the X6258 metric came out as 43.2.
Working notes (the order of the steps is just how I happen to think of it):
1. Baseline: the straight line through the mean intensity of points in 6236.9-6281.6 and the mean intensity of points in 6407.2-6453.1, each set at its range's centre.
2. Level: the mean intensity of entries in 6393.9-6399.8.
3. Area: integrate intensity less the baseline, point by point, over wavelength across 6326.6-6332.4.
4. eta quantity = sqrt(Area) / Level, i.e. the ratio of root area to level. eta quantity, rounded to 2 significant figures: 0.072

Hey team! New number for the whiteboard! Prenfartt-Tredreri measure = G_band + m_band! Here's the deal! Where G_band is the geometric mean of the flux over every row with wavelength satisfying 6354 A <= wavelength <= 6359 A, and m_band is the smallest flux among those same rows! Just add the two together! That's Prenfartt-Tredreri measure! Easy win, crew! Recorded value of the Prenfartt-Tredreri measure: 84.2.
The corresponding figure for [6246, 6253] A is 79.3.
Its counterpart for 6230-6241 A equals 76.1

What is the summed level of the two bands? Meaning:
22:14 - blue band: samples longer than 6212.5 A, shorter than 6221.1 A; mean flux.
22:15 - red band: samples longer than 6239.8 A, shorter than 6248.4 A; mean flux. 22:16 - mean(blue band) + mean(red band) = 78.2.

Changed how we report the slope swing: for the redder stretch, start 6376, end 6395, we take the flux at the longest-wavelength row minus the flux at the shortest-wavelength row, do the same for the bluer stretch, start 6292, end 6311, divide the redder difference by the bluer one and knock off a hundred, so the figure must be -100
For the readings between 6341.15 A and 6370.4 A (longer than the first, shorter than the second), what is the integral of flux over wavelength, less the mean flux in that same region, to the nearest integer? 1145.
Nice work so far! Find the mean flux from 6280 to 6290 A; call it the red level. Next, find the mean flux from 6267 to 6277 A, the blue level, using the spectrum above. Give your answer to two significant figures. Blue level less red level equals -1.2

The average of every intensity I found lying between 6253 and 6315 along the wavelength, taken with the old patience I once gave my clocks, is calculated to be 41.0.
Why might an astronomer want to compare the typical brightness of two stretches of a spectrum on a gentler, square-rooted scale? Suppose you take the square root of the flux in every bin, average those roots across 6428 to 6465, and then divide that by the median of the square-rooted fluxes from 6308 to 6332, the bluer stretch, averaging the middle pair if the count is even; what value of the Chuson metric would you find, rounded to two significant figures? 0.99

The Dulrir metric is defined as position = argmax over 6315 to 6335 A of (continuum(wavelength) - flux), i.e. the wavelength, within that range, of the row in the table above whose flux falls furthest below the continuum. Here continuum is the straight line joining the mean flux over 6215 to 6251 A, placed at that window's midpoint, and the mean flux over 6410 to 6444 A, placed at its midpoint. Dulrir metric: 6315.65 A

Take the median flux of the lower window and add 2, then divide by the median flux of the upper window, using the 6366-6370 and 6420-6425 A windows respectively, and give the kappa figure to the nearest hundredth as 1.04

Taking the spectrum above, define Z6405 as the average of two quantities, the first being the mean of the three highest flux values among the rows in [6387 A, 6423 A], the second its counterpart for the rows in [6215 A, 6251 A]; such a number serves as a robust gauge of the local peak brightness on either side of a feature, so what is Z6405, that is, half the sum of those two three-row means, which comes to 42.1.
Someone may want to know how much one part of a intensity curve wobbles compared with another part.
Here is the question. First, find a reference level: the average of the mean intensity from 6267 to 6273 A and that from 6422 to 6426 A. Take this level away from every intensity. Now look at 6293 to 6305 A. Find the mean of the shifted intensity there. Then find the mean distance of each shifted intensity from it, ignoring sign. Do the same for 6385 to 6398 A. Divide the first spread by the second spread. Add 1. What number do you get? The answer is 2.11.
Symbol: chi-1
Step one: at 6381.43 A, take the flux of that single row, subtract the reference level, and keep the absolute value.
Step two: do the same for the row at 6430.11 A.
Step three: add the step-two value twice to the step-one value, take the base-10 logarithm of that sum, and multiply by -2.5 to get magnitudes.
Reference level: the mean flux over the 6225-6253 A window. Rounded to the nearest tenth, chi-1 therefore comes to -1.5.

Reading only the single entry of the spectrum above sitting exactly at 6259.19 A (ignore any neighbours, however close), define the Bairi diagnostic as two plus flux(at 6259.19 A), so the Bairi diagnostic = 51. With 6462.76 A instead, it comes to 41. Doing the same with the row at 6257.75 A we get 45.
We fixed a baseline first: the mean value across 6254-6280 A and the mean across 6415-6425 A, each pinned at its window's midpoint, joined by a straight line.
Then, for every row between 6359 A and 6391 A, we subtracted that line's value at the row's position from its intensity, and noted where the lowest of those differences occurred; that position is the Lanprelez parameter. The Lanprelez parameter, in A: 6363.82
